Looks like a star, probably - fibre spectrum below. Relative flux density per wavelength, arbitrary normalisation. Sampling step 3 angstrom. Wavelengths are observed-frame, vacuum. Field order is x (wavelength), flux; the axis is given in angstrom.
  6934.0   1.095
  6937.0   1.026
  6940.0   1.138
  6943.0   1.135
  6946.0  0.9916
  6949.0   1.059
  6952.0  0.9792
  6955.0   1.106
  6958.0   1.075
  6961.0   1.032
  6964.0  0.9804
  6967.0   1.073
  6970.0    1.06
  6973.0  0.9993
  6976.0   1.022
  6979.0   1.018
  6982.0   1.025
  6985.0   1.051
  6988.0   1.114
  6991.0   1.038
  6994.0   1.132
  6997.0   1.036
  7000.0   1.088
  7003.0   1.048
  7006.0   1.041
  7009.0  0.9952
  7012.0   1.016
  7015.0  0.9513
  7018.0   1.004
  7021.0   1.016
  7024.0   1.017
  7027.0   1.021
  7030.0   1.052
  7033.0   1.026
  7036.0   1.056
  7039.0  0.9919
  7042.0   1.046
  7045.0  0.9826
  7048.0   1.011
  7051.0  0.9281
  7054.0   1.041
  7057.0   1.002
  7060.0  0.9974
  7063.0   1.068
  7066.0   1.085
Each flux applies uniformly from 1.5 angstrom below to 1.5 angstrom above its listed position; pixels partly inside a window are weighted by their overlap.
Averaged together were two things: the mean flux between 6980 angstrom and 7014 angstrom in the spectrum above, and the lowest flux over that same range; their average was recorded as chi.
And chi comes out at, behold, 1.02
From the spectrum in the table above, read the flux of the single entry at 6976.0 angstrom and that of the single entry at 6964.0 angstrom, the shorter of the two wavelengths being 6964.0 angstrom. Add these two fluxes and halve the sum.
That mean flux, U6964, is 1.00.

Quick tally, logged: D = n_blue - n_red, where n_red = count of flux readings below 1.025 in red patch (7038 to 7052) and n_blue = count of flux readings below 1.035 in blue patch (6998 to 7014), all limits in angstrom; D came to -2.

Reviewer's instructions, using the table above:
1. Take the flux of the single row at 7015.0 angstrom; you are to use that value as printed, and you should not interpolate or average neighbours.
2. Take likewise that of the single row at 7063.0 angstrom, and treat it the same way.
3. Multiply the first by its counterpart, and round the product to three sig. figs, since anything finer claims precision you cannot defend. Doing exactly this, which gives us 1.02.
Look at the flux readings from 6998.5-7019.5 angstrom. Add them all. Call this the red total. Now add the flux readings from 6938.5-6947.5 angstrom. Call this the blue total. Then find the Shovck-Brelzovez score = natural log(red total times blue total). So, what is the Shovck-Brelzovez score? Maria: 3.15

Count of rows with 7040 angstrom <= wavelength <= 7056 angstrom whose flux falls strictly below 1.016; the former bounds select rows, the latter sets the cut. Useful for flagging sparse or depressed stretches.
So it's 3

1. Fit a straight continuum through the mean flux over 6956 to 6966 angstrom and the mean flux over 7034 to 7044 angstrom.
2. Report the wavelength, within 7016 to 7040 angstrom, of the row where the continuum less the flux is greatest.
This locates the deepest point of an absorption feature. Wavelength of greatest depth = 7039.0 angstrom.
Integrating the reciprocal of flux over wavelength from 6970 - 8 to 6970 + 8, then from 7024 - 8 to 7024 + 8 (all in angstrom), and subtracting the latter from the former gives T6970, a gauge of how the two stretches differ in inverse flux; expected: 0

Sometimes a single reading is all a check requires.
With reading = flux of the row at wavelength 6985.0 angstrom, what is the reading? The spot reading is 1.051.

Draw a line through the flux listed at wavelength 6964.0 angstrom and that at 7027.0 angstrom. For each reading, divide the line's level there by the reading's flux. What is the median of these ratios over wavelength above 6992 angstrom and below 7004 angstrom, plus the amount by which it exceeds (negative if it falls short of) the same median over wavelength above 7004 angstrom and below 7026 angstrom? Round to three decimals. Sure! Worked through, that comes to 0.880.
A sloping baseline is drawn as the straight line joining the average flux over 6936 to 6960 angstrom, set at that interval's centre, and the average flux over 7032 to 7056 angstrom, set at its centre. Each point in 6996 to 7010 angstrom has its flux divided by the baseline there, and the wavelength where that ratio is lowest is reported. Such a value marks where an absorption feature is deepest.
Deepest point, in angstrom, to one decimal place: 7009.0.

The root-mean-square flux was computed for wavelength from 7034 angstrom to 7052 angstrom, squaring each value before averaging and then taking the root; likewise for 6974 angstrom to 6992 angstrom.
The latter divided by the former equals 1.04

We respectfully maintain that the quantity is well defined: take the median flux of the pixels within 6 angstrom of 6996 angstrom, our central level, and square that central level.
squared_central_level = 1.13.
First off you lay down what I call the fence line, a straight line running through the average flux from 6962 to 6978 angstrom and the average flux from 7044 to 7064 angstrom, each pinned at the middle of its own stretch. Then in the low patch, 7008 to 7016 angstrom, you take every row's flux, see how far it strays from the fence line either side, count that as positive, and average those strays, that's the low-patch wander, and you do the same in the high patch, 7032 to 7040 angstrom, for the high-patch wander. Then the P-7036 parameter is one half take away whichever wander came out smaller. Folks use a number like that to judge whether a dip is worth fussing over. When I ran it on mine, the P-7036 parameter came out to 0.474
